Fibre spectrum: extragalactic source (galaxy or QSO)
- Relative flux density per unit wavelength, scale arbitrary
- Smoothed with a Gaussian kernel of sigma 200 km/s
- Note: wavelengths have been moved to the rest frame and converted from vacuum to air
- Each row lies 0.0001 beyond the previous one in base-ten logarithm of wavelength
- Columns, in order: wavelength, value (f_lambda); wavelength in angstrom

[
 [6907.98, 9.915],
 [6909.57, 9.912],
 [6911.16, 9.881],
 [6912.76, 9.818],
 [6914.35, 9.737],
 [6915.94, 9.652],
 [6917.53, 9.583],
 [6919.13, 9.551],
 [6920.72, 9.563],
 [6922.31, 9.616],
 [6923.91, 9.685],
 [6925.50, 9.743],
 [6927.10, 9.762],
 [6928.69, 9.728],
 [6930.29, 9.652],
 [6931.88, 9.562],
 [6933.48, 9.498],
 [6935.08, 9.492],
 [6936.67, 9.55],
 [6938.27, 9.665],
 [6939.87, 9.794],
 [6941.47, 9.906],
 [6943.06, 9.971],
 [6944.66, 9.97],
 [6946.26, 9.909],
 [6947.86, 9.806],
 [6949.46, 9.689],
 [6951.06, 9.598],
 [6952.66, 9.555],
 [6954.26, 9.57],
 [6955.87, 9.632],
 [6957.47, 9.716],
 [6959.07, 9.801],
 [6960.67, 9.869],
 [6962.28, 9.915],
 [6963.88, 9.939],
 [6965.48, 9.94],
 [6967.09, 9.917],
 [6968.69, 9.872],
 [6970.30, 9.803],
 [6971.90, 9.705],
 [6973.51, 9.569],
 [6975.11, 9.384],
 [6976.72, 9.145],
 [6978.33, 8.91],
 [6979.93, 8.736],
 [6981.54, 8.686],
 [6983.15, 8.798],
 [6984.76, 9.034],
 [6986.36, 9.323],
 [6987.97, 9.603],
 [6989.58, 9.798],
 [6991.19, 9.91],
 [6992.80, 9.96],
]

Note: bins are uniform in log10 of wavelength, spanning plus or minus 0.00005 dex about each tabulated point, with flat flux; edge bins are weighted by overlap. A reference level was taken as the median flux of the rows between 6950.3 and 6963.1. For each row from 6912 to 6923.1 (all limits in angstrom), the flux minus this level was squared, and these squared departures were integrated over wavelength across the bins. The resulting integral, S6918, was 0.10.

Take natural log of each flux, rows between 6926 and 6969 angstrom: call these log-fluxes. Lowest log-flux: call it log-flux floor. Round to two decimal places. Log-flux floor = 2.25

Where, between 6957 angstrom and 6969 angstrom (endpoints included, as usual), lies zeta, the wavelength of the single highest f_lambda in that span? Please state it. 6965.48 angstrom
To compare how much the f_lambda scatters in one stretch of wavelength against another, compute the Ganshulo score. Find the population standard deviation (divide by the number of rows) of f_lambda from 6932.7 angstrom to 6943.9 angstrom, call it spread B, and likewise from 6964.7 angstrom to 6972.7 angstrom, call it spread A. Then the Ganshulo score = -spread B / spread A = -2.1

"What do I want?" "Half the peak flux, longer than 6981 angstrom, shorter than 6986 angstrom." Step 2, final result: 4.52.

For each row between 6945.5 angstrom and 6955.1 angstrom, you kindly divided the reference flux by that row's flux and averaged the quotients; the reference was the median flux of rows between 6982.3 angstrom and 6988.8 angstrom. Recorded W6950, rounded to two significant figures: 0.95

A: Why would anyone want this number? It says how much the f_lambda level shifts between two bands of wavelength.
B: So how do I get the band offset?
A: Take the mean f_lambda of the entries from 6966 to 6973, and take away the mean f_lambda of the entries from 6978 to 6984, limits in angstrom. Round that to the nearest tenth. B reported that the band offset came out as 1.0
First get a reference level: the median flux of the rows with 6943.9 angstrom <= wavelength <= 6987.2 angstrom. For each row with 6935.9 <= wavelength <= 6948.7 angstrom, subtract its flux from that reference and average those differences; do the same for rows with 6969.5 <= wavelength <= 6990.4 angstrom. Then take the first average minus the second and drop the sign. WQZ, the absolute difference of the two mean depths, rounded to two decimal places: 0.55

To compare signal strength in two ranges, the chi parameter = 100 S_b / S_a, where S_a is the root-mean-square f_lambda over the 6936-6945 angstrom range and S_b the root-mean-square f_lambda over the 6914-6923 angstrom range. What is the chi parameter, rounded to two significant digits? 98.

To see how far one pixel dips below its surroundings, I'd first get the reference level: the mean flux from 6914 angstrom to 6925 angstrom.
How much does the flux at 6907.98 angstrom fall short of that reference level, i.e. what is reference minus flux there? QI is -0.29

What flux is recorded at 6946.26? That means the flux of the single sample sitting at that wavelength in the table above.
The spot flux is 9.909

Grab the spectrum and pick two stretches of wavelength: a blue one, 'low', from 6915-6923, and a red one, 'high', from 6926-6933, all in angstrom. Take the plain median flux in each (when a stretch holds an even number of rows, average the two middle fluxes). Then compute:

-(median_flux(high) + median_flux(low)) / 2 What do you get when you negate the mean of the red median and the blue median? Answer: -9.64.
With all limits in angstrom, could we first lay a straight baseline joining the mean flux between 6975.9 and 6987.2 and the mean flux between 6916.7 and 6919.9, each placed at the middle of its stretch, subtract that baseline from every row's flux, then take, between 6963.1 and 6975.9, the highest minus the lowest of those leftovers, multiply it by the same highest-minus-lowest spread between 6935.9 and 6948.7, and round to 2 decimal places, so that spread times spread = 0.23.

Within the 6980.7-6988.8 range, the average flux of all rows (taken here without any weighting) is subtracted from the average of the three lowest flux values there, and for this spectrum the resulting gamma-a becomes -0.25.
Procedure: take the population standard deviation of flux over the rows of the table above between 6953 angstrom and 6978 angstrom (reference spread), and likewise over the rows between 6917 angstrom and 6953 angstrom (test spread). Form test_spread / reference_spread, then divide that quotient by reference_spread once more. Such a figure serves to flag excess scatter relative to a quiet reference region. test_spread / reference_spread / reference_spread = 3.0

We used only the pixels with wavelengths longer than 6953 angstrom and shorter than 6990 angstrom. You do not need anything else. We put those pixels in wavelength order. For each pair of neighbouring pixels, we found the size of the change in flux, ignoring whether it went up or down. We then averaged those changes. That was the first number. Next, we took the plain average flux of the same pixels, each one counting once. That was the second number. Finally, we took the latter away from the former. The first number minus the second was -9.38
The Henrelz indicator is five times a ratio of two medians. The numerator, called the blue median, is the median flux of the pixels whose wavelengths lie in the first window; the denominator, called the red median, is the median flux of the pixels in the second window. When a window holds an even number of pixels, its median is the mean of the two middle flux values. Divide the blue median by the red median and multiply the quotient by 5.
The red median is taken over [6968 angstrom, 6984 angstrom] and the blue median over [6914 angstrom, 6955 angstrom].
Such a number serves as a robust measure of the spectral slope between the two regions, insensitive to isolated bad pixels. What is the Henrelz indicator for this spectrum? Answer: 5.21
